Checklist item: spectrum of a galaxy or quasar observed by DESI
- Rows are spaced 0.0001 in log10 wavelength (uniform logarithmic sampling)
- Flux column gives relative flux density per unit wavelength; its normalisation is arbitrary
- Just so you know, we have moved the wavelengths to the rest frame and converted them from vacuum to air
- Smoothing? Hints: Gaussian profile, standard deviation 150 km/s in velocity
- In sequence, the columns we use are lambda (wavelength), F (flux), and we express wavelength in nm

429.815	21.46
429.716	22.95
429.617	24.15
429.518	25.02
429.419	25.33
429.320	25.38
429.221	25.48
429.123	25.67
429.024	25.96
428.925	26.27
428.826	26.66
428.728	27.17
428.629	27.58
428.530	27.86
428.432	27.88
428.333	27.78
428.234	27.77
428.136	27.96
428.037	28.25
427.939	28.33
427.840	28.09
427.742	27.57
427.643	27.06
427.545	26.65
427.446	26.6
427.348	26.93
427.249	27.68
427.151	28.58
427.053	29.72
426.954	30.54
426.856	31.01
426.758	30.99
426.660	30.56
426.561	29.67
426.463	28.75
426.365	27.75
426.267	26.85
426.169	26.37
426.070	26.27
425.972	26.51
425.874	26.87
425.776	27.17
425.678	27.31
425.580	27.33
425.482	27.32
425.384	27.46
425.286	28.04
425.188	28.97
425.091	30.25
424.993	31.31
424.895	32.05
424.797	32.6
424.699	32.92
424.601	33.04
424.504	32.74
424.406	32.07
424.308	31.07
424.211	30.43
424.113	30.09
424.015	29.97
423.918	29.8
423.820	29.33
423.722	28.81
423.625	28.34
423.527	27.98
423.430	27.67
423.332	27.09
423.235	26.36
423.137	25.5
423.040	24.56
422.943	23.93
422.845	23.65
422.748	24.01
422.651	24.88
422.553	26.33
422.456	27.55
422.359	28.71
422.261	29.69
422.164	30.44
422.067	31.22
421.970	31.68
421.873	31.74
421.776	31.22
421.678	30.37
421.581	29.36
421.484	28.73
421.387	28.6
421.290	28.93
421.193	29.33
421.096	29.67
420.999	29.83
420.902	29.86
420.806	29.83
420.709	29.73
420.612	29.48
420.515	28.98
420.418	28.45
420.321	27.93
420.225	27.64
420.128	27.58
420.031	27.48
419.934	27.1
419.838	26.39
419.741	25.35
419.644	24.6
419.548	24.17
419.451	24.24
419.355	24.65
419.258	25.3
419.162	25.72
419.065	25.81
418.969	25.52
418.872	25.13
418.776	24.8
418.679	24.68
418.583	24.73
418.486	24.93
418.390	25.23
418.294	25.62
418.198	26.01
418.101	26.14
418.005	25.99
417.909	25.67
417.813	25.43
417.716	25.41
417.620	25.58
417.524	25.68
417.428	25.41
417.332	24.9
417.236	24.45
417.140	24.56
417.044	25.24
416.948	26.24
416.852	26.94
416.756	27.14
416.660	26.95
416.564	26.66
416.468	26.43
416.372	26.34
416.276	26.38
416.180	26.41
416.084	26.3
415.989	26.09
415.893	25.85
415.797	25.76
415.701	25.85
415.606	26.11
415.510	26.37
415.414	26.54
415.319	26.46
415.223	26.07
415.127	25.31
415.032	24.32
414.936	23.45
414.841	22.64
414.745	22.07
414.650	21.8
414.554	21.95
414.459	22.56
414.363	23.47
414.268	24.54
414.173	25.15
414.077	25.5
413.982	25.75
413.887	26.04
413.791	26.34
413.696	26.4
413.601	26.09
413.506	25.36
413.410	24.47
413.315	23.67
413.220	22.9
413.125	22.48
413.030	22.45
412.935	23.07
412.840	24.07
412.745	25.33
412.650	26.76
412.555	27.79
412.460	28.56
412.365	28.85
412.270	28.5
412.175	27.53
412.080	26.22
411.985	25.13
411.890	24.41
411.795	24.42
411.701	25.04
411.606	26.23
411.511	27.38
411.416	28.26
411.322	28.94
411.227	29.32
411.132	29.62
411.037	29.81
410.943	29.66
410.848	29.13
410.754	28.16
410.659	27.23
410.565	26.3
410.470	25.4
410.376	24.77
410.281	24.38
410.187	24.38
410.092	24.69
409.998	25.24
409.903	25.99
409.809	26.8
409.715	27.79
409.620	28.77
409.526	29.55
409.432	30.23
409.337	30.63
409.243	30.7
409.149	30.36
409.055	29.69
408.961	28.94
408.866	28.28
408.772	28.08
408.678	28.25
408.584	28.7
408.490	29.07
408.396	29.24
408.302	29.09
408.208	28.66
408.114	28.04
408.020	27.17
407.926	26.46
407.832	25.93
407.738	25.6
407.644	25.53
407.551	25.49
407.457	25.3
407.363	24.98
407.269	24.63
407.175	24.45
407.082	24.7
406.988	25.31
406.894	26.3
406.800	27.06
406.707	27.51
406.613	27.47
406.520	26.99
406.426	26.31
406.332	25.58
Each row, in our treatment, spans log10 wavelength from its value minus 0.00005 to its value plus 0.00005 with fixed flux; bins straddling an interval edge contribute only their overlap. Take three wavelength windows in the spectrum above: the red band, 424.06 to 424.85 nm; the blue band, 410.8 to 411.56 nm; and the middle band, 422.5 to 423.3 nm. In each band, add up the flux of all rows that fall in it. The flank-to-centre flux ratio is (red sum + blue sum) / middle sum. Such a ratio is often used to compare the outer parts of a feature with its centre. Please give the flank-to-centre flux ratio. 2.4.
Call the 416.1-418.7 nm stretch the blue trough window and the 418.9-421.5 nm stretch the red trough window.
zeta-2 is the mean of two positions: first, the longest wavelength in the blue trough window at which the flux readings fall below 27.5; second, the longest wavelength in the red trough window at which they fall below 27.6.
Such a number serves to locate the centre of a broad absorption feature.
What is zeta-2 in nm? 419.40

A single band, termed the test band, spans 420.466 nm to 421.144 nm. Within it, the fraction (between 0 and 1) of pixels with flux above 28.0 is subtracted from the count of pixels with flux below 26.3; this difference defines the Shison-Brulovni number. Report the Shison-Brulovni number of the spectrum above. -1.0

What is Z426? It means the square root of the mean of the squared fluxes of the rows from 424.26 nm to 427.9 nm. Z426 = 29.1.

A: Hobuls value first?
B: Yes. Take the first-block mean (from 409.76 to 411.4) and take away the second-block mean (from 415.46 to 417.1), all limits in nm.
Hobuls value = 0.8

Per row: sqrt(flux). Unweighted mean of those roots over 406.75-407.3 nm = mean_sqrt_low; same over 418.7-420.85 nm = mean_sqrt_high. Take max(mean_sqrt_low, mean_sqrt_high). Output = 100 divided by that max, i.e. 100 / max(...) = 19.4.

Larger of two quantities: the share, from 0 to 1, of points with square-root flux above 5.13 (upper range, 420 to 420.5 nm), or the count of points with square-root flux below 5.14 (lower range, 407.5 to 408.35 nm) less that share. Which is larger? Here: 3.0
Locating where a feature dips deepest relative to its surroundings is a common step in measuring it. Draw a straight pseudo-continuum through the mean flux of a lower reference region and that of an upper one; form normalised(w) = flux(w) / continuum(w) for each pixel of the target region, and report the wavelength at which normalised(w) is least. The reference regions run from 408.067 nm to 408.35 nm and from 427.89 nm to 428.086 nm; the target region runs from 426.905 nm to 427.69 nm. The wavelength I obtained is 427.446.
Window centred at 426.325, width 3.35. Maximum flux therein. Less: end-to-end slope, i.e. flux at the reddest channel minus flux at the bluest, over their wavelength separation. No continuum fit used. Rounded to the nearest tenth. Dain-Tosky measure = 34.3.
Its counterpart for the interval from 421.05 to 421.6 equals 30.3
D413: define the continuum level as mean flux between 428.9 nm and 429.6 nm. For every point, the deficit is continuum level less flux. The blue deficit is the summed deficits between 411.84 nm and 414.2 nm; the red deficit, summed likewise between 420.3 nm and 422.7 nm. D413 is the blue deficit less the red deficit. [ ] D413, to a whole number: 94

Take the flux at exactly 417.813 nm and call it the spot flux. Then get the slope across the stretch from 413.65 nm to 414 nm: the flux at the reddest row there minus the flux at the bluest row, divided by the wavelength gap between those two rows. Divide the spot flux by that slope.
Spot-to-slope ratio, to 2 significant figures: -11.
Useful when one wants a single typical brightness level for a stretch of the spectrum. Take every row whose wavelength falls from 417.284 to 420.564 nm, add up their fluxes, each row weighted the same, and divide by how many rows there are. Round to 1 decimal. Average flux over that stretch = 25.8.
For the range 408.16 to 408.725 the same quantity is 28.8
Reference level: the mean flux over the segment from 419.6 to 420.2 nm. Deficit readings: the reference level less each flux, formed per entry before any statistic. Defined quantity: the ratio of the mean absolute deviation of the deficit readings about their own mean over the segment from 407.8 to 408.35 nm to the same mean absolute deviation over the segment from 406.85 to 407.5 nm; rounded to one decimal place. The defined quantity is 2.2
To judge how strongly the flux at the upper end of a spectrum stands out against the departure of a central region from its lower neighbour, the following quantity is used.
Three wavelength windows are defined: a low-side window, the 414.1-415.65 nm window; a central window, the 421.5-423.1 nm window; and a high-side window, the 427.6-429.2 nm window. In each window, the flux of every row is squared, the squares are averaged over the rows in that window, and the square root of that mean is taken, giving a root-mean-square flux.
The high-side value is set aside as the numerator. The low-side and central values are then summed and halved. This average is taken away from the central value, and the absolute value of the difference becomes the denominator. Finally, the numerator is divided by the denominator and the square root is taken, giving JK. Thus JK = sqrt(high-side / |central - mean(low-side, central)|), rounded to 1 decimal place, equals 3.8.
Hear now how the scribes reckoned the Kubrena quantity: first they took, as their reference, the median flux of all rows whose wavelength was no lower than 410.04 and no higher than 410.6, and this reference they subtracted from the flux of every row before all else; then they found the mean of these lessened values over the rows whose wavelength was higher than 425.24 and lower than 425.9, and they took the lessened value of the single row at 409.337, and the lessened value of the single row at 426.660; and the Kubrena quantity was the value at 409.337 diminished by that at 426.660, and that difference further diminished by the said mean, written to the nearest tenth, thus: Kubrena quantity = -2.6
